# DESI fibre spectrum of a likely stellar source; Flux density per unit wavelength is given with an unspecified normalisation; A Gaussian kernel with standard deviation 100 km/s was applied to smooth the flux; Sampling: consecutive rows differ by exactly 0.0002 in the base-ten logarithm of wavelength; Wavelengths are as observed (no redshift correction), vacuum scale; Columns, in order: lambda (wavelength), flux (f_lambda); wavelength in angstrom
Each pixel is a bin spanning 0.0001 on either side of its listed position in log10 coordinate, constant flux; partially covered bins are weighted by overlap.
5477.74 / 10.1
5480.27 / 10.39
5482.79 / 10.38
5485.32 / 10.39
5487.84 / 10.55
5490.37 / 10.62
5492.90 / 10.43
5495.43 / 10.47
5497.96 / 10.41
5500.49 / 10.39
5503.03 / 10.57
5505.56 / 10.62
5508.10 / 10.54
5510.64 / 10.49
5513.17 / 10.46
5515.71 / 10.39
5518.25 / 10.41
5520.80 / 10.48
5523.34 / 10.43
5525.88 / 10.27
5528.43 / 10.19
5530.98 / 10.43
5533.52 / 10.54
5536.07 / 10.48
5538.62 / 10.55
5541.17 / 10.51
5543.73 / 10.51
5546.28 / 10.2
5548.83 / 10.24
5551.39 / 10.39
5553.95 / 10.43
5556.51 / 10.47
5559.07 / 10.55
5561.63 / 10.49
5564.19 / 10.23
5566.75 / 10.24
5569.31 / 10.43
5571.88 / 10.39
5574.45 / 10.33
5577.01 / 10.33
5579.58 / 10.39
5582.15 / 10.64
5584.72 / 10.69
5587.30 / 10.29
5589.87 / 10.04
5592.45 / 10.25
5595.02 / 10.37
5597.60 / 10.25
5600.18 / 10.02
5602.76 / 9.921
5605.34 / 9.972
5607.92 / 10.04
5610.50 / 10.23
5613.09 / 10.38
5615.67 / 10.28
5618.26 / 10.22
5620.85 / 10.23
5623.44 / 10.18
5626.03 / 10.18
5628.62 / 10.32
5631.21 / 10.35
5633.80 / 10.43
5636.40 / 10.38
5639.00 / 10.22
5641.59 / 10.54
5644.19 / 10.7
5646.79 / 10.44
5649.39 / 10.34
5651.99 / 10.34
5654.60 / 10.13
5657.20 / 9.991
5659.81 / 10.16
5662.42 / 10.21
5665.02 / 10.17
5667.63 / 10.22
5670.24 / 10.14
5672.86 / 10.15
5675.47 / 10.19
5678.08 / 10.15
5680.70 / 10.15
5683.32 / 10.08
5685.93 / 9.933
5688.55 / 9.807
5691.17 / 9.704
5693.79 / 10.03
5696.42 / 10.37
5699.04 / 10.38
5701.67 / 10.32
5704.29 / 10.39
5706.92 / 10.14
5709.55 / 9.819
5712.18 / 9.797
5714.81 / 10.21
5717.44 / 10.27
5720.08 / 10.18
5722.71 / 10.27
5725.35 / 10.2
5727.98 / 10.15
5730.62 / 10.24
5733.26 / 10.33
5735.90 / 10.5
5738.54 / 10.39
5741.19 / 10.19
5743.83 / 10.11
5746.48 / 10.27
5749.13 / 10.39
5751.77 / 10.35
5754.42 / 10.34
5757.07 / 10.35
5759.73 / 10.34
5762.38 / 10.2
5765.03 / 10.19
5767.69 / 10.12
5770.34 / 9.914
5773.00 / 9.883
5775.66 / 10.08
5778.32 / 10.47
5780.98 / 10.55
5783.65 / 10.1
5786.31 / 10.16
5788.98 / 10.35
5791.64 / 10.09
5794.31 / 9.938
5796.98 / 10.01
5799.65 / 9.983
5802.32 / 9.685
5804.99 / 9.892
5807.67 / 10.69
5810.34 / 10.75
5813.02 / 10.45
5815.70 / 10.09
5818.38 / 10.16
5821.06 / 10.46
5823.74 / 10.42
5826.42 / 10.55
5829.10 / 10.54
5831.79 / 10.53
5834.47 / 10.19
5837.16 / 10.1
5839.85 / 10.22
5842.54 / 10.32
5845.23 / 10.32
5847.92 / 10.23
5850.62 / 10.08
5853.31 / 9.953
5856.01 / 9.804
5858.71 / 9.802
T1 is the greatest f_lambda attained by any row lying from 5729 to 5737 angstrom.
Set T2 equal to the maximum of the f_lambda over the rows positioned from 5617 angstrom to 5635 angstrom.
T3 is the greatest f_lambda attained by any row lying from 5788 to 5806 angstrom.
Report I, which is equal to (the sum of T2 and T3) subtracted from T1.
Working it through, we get -10.3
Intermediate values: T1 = 10.5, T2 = 10.43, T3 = 10.35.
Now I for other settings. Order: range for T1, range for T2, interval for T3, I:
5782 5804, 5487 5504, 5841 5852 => -10.6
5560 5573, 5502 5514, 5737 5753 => -10.5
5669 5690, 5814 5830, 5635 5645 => -11.1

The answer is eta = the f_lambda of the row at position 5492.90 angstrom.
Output 10.43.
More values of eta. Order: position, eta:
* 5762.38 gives 10.2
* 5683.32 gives 10.08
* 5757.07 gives 10.35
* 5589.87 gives 10.04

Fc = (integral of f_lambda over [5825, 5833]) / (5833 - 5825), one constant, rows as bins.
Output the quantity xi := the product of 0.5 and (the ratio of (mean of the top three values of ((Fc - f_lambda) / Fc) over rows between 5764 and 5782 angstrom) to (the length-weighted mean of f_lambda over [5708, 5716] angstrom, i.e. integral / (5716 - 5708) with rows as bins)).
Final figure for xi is 0.0028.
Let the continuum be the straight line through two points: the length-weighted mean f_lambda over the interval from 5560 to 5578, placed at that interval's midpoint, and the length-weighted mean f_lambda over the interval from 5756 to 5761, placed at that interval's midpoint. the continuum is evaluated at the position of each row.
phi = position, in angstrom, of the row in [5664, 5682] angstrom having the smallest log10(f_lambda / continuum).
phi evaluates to 5670.24 angstrom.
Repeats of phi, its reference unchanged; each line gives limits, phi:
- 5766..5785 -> 5773.00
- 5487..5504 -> 5500.49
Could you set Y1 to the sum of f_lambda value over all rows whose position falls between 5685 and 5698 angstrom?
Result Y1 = 50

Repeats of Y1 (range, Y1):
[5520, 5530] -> 41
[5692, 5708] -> 62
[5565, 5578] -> 52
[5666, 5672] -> 20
